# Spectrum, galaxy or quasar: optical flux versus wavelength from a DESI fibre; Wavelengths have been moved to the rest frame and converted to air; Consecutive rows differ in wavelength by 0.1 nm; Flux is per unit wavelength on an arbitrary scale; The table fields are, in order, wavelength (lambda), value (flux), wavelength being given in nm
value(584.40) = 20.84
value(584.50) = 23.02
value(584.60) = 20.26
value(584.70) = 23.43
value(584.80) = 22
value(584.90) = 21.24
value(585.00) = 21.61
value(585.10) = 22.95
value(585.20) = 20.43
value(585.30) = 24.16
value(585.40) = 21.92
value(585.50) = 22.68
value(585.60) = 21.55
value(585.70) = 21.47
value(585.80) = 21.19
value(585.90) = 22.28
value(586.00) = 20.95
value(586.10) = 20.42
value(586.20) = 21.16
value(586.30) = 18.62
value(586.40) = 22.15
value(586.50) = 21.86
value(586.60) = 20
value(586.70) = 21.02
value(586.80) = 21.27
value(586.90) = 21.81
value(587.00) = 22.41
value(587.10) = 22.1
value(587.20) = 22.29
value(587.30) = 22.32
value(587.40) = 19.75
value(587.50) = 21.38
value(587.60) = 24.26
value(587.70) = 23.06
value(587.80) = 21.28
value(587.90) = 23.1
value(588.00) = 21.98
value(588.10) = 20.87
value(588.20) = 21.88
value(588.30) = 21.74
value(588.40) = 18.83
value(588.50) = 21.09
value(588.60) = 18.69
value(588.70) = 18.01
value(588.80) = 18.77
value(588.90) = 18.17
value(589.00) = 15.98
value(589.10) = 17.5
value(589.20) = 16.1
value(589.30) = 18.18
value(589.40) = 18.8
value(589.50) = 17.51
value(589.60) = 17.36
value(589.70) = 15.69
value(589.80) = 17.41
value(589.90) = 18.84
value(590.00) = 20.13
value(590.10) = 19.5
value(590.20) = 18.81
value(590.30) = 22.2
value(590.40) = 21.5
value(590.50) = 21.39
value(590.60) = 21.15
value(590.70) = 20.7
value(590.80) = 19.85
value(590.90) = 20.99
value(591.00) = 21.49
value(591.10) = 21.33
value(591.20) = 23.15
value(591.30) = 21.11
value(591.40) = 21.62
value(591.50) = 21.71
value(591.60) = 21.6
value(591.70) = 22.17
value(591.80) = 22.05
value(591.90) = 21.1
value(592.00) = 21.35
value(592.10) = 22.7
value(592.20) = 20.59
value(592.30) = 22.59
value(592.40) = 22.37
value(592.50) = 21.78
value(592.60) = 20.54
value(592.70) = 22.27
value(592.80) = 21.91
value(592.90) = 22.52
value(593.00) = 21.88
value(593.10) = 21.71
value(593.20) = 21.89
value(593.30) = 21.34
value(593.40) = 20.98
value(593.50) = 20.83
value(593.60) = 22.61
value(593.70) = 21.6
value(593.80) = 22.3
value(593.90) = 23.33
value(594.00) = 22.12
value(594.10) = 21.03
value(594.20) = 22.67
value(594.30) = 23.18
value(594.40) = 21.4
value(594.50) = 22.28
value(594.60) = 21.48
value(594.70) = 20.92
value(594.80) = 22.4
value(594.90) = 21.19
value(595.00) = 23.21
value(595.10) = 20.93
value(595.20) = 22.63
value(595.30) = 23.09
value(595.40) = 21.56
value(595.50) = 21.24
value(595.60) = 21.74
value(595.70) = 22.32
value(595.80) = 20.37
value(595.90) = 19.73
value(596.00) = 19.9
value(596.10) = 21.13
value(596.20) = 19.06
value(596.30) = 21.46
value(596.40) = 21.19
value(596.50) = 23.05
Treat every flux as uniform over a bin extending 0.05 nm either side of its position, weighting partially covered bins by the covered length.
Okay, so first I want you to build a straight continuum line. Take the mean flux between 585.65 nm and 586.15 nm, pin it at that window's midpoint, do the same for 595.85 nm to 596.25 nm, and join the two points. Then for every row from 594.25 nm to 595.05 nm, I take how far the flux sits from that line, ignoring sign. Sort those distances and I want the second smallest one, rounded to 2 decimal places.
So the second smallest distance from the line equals 1.09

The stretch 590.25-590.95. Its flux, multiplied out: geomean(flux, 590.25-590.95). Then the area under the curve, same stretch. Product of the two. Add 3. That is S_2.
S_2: 315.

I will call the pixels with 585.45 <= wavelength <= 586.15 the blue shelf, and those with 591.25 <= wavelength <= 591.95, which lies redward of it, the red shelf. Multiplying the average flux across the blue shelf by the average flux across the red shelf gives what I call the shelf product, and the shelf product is 465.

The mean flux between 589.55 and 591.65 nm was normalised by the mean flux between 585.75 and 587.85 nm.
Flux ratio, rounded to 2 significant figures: 0.95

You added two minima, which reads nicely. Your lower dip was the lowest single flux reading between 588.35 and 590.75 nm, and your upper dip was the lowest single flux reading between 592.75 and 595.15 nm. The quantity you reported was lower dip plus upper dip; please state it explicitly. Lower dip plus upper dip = 37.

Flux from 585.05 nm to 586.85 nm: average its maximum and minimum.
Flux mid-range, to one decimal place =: 21.4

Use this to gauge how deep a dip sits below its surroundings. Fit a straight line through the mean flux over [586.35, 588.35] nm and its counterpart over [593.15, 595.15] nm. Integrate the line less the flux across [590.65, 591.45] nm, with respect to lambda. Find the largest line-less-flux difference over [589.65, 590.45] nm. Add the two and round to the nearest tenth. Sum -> 6.6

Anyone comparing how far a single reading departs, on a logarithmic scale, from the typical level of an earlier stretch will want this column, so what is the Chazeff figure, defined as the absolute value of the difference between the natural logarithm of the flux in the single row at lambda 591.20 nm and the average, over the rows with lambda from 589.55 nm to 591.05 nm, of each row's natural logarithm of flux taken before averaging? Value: 0.16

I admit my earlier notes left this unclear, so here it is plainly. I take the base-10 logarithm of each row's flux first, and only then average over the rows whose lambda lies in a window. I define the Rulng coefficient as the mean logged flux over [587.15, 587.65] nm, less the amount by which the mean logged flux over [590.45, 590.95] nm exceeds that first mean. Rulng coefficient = 1.36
